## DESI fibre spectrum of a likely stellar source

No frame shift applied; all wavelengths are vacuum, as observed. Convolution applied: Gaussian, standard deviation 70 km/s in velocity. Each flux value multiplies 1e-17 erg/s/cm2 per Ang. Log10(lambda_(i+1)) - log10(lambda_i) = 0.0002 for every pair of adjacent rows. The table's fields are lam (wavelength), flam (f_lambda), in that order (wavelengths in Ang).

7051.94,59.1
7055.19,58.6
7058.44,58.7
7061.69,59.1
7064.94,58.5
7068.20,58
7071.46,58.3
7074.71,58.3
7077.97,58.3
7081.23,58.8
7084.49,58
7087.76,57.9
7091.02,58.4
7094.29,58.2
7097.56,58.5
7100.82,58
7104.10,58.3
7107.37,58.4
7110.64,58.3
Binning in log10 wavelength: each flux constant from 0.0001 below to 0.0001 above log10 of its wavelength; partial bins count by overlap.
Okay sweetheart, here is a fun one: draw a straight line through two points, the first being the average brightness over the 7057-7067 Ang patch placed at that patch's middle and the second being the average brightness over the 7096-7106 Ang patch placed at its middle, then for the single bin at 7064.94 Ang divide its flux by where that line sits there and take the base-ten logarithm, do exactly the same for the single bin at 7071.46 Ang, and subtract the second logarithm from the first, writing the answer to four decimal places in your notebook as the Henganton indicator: 0.0009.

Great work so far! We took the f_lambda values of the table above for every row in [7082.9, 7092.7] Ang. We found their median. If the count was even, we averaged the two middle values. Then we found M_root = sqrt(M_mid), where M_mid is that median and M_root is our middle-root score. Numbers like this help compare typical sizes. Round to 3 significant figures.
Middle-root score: 7.62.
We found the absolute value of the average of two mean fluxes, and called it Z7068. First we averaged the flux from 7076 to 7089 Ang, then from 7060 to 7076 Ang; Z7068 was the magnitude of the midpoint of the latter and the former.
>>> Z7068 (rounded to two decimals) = 58.34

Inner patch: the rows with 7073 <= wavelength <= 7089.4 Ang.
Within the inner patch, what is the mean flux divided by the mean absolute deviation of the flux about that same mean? 235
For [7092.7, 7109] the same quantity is 405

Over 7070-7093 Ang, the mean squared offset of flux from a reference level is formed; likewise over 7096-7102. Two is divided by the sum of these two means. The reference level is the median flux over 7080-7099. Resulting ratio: 15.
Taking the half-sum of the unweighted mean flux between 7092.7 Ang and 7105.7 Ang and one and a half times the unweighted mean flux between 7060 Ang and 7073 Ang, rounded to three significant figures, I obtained 73.0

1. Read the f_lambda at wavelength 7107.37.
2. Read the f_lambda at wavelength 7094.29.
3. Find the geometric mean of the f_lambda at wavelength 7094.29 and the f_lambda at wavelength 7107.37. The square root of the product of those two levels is 58.30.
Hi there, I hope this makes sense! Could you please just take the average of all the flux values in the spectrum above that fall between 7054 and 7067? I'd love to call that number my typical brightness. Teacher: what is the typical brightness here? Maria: 58.7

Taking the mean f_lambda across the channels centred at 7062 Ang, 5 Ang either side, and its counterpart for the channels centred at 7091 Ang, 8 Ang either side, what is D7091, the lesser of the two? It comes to 58.2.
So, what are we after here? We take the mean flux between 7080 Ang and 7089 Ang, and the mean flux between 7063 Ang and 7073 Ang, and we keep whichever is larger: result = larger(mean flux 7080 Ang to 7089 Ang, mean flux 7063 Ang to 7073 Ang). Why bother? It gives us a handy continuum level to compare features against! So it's 58.3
